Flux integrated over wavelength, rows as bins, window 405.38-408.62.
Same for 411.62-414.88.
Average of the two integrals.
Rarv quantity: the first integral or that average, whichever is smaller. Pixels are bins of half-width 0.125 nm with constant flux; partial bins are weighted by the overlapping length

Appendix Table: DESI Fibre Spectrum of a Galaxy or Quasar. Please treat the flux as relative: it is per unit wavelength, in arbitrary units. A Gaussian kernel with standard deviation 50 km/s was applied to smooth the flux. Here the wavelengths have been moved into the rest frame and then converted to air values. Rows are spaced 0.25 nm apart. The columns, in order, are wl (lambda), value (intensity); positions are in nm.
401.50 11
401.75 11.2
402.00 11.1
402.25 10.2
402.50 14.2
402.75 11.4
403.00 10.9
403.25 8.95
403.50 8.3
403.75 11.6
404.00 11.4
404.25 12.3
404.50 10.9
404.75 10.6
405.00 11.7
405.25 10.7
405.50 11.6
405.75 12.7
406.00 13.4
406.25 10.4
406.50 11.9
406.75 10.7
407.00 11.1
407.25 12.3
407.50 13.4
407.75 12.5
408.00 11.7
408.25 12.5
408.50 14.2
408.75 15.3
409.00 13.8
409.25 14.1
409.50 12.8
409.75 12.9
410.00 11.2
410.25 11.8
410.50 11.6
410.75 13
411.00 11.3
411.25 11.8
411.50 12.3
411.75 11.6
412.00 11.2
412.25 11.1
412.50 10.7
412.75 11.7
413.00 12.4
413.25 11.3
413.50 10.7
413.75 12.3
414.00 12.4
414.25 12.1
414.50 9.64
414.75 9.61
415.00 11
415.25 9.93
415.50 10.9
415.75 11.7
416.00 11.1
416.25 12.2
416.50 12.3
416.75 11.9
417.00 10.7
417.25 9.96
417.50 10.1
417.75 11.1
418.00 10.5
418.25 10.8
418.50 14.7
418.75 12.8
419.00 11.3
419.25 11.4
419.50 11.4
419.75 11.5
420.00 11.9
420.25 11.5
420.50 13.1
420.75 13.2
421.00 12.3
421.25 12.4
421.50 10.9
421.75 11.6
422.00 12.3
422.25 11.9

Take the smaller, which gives 38.1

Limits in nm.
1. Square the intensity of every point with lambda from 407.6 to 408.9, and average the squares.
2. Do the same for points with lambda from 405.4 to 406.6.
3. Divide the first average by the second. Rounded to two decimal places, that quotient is 1.22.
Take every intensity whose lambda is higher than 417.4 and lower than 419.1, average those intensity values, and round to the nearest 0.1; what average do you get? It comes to 11.6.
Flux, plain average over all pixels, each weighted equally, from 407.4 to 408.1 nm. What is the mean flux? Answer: 12.5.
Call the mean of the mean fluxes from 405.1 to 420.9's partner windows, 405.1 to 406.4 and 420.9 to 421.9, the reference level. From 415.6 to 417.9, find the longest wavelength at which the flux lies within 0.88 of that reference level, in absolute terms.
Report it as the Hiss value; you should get 417.75 nm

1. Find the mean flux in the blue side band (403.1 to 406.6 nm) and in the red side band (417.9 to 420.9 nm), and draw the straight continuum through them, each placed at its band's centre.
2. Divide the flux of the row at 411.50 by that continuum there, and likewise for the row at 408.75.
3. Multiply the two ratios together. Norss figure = 1.43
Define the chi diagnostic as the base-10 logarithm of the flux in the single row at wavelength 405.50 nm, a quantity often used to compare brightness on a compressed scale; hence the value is 1.06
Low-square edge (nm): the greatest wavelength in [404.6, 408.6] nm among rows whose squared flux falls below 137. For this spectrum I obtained 408.00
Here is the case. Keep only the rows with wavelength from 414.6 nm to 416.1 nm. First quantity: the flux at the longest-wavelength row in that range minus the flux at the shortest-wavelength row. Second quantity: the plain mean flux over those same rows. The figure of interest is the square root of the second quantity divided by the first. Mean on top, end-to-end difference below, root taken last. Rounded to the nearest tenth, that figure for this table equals 2.7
